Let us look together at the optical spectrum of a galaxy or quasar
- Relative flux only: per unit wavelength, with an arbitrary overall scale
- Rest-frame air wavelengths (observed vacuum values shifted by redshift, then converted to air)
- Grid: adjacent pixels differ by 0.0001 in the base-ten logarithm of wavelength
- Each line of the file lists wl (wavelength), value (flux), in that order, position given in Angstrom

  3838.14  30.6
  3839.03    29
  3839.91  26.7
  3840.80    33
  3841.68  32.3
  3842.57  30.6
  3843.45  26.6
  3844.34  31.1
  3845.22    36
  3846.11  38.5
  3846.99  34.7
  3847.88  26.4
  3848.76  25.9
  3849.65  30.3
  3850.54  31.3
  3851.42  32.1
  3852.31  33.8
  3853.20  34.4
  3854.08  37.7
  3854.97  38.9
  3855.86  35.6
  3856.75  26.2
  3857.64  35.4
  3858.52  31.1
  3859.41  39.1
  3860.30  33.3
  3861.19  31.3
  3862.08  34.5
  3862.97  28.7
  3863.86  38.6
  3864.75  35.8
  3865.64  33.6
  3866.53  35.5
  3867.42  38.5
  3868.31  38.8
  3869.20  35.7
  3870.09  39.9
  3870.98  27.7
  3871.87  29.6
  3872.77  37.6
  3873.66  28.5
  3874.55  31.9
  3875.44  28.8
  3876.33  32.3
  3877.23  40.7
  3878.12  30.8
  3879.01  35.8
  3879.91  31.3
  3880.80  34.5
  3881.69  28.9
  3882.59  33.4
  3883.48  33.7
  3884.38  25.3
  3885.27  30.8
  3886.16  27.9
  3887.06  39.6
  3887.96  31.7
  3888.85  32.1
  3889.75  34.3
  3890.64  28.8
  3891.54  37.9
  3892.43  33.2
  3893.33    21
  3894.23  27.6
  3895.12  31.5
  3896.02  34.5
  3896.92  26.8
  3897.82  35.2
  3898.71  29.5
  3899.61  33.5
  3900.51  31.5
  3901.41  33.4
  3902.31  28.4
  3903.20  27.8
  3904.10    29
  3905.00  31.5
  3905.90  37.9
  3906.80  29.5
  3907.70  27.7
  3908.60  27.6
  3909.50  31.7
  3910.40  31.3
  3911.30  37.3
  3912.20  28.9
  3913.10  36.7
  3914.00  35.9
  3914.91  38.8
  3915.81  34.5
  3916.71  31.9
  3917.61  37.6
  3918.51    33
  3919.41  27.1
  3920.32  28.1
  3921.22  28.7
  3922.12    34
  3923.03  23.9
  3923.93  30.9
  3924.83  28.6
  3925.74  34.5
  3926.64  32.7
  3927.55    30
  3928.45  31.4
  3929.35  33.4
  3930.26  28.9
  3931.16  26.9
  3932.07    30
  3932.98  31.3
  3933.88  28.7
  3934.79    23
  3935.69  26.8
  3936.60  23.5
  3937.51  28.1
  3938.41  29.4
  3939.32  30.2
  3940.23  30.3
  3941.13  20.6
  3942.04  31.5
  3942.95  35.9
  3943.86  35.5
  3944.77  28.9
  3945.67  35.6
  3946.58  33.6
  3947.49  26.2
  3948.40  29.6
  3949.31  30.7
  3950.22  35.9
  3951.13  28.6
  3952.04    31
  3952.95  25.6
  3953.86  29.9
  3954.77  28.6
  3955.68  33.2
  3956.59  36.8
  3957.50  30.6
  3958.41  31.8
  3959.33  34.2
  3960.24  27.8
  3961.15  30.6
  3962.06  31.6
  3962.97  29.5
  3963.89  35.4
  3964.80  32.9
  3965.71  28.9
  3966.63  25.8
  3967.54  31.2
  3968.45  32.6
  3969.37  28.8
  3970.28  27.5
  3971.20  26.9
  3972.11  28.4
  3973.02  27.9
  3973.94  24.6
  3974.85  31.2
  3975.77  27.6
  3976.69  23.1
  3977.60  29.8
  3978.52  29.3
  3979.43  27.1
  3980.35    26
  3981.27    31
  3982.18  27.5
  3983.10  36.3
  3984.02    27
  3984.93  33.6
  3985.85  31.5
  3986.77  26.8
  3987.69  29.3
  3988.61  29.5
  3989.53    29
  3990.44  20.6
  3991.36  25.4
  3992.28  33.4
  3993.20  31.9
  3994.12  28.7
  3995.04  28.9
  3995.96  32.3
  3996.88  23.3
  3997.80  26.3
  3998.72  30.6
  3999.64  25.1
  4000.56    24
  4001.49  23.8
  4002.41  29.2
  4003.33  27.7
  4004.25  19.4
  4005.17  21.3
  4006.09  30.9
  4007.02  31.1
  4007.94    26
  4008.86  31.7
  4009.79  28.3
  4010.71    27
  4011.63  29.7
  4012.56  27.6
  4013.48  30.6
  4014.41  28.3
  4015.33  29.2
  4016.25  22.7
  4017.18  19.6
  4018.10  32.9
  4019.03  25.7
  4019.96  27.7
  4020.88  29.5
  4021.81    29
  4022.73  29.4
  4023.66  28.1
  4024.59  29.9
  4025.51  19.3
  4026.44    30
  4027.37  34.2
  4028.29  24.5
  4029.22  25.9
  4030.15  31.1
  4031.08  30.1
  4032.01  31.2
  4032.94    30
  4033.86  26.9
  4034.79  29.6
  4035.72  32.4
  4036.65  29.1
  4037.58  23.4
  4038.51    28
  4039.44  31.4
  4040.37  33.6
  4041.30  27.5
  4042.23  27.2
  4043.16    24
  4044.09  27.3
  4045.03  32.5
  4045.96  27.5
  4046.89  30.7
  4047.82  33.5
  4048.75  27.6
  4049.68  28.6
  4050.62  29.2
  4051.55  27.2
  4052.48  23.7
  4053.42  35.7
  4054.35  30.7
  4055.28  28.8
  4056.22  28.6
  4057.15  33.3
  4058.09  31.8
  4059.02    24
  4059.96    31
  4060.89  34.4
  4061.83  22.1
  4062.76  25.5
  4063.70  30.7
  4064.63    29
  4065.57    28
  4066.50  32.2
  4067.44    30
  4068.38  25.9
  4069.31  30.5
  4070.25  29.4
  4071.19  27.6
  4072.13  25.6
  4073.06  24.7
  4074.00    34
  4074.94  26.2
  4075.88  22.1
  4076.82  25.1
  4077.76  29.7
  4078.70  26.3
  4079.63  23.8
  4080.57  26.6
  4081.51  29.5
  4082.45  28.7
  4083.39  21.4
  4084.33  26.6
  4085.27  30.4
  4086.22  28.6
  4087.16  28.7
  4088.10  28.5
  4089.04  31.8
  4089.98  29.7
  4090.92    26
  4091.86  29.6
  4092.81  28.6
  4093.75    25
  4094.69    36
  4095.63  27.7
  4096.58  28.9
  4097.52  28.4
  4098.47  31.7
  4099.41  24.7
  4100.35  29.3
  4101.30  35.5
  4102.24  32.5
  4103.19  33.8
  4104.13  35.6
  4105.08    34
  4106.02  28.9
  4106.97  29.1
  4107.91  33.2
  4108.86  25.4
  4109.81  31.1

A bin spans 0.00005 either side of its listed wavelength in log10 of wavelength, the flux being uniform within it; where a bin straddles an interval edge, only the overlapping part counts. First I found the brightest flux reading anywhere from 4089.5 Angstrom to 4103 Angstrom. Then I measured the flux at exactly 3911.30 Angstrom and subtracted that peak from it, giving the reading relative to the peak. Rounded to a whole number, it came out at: 1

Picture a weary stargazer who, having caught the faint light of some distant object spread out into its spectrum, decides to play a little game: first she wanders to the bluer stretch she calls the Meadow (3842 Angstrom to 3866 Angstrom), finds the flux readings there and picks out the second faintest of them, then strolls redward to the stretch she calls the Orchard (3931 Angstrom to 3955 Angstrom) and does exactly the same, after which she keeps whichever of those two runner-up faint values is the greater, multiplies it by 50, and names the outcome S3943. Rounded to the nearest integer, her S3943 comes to 1310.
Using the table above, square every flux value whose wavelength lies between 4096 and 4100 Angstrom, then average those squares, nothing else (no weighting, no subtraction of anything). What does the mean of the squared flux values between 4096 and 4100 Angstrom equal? 814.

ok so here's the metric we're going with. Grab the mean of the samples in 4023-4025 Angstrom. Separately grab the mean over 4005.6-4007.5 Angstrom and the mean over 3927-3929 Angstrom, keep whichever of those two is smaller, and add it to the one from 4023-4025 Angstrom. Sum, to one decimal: 59.7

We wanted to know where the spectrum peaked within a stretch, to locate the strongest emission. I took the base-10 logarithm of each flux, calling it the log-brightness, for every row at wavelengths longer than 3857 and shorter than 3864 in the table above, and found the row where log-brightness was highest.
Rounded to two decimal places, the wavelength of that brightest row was 3859.41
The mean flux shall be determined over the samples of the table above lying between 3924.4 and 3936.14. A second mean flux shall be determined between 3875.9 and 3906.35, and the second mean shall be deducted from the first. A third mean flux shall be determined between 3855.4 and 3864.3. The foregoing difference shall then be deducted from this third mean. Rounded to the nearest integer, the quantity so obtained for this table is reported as 35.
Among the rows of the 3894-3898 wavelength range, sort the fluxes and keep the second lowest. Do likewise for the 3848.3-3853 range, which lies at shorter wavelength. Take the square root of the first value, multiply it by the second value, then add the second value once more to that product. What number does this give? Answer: 189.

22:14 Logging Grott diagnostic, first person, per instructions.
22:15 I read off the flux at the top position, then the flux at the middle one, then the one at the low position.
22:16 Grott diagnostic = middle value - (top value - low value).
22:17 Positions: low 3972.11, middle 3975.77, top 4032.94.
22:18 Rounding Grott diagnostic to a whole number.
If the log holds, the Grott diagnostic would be 26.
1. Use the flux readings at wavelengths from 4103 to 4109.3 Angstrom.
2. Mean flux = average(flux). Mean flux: 31.4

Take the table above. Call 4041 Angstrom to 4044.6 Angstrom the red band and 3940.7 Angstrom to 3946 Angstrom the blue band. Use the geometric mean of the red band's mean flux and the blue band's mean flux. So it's 28.8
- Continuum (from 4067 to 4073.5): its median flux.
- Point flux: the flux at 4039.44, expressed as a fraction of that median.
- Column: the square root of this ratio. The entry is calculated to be 1.07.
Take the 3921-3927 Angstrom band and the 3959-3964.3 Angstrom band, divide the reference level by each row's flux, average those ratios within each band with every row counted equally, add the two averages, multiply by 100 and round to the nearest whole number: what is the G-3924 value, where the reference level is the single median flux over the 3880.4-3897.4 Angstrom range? 207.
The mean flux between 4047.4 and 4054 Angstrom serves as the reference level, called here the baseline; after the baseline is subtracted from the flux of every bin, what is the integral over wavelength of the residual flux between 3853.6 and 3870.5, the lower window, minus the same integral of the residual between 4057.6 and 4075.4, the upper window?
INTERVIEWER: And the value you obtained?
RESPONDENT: 112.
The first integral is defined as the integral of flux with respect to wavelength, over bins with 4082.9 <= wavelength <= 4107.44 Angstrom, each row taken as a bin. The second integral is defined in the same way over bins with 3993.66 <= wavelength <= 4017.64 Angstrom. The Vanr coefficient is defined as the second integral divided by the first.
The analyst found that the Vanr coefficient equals 0.89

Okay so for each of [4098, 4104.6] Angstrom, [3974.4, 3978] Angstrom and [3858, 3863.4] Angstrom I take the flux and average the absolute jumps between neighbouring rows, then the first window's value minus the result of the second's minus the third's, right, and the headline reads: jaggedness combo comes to 4.0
